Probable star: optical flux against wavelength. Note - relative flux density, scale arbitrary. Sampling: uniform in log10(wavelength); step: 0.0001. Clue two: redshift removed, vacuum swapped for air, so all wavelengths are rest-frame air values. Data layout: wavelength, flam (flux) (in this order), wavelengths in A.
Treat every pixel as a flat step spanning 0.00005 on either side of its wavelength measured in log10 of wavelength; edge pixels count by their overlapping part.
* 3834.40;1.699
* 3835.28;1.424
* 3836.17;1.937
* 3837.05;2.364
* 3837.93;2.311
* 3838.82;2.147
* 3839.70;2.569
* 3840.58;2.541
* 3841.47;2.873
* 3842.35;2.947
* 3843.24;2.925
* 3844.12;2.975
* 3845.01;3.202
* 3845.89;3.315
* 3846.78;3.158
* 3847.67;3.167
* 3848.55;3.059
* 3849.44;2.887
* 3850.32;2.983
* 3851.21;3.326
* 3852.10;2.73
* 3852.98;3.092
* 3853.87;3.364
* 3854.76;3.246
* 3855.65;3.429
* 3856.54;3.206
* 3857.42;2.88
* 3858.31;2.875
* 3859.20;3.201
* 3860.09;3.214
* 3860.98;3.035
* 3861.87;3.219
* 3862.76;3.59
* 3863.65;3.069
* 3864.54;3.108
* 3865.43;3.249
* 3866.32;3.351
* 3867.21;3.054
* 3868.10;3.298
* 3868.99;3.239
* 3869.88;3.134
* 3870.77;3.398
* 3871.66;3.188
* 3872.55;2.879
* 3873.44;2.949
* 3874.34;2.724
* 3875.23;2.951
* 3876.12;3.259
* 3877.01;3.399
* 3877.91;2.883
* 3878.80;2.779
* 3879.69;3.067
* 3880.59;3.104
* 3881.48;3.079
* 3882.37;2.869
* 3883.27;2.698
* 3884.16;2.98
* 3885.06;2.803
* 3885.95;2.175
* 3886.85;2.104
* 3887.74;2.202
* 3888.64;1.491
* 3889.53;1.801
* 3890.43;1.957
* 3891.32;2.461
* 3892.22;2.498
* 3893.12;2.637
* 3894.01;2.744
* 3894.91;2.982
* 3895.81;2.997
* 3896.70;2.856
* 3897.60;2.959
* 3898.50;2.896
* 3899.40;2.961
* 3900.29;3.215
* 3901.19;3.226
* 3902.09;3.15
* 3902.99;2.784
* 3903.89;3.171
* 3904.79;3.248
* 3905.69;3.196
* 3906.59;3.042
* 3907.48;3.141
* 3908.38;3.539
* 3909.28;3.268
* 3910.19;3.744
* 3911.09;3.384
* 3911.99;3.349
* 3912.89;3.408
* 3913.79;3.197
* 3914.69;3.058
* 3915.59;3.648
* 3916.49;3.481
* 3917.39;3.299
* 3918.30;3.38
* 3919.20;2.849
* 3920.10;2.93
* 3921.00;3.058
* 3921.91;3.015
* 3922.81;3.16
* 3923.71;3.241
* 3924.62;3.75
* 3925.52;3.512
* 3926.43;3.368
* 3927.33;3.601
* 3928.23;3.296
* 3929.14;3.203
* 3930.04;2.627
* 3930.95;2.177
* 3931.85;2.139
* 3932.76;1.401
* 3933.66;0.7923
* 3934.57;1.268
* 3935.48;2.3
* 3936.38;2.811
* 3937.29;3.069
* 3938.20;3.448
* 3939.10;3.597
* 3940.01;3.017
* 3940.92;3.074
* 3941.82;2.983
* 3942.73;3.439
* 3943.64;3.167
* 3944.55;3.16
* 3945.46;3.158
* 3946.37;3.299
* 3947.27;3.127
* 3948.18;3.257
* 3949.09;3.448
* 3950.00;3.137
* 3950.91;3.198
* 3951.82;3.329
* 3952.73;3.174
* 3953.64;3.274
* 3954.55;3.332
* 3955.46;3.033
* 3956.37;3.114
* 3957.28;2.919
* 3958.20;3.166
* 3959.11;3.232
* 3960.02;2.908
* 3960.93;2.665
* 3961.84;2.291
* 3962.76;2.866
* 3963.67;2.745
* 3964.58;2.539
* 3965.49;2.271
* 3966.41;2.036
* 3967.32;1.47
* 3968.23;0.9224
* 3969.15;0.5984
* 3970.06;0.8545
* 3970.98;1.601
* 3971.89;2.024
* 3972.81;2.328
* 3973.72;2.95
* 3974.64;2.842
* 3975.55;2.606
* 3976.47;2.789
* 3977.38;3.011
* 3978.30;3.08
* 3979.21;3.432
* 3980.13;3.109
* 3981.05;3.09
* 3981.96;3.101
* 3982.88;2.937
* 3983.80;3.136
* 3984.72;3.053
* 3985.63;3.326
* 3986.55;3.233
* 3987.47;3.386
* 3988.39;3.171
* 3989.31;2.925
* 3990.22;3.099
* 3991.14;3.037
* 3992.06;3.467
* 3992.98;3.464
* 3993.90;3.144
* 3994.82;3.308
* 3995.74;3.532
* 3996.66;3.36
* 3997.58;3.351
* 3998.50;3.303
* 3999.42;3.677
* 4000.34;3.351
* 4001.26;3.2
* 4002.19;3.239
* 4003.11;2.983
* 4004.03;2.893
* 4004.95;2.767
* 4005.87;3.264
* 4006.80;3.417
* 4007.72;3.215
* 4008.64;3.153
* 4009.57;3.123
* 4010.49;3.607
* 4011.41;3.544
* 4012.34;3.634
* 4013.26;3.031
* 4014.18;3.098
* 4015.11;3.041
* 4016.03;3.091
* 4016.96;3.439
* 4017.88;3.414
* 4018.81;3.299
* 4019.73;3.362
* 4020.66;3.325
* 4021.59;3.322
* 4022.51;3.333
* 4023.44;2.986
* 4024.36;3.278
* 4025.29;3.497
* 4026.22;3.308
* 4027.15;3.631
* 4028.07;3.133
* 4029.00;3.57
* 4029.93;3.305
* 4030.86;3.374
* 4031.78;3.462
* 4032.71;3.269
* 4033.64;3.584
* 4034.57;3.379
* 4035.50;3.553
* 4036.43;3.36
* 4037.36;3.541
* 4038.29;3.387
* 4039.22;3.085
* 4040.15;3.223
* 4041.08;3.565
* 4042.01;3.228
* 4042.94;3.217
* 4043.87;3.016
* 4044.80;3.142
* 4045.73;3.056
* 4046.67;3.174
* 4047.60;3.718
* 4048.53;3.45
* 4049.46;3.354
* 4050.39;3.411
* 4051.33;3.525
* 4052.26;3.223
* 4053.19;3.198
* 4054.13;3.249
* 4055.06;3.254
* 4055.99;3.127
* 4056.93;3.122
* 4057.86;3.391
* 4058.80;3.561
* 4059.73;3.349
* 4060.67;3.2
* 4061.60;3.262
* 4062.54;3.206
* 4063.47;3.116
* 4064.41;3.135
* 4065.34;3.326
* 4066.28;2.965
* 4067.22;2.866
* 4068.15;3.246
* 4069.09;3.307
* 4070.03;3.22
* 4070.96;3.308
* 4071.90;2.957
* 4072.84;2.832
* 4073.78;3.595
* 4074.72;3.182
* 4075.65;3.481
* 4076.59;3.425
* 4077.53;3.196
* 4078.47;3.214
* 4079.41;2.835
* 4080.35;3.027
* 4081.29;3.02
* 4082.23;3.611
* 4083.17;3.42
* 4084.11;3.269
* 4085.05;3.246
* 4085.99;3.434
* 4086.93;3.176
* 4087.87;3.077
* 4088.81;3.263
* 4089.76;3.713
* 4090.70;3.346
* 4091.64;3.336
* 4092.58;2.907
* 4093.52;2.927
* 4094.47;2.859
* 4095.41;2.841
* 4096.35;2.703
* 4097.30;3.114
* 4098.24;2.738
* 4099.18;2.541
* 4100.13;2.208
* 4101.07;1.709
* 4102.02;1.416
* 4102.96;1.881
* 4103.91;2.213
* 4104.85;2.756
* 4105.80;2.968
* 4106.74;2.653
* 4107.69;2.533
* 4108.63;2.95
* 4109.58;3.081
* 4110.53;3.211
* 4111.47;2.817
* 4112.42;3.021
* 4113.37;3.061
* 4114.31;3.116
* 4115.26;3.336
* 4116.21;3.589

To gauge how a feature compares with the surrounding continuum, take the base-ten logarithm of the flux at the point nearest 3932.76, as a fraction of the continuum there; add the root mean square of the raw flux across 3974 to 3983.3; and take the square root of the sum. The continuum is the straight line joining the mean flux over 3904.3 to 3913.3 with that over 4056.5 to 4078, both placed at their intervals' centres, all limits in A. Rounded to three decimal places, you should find 1.623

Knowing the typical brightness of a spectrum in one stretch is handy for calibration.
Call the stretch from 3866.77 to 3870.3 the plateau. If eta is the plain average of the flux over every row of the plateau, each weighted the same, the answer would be 3.18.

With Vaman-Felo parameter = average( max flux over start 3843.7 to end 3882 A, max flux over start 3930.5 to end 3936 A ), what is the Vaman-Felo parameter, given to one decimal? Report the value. 2.9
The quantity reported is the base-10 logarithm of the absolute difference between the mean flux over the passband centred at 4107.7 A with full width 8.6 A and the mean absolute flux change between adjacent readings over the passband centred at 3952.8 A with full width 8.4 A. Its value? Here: 0.42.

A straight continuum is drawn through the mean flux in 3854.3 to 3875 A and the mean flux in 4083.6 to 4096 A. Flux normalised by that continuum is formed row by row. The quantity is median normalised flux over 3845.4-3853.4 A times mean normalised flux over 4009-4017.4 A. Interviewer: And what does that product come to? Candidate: 1.02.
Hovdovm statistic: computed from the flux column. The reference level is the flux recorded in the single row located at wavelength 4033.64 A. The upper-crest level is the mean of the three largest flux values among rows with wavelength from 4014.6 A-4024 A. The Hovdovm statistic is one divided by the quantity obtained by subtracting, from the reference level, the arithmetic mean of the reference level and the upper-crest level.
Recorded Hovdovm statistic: 11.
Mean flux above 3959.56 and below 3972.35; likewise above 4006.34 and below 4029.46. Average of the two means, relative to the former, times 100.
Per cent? 133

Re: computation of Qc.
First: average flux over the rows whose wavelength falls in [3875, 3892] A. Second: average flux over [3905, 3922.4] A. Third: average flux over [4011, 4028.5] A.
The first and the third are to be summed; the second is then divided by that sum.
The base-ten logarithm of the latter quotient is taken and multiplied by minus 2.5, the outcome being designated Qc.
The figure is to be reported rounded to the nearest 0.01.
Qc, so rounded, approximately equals 0.65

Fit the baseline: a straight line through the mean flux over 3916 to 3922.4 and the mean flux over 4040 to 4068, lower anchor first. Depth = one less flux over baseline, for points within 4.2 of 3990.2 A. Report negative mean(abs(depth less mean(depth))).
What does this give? -0.048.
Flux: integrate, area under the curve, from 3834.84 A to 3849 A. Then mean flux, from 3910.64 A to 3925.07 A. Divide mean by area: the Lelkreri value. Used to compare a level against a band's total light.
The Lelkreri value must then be 0.086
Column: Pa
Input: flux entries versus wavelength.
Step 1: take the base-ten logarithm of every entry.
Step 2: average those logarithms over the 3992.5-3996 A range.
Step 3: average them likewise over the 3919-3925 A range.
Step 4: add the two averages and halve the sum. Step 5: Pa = 0.511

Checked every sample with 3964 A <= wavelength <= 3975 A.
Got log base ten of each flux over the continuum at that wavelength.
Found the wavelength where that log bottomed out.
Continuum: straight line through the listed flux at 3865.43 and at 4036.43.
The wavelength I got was 3969.15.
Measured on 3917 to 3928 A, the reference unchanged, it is 3919.20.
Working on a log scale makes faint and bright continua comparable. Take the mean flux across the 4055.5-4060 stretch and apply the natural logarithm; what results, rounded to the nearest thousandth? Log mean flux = 1.197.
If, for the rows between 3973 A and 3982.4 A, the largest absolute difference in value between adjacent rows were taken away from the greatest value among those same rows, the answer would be 3.08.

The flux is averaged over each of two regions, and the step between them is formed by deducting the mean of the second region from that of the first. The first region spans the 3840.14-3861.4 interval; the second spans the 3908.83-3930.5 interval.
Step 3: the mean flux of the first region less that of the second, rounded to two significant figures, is -0.22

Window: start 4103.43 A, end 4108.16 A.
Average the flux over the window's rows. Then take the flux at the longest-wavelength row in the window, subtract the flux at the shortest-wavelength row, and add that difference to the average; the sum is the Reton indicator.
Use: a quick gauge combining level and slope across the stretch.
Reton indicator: 2.94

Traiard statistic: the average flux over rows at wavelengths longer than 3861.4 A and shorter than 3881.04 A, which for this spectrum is 3.13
